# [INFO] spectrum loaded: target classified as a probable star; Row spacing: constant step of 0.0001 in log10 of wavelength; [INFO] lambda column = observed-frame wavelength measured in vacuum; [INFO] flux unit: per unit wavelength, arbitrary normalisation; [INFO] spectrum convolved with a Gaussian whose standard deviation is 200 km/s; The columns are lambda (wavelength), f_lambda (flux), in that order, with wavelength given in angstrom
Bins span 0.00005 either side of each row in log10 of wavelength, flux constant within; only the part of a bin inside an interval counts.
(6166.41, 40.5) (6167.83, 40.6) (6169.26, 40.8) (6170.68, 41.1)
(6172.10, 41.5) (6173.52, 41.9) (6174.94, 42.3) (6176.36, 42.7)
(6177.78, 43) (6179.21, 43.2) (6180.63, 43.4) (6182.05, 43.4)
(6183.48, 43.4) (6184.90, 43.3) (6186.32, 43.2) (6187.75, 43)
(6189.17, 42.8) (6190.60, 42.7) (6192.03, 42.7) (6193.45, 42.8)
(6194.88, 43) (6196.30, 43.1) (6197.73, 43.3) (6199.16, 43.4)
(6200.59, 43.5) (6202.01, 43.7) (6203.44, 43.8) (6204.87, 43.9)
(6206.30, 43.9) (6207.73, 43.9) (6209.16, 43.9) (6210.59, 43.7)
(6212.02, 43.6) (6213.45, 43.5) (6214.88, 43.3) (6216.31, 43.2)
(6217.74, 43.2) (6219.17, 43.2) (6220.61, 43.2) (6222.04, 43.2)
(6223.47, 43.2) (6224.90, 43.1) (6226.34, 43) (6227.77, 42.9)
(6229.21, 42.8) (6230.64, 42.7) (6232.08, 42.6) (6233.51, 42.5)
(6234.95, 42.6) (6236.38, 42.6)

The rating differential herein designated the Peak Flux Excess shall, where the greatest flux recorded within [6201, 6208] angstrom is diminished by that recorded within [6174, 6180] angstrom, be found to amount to 0.70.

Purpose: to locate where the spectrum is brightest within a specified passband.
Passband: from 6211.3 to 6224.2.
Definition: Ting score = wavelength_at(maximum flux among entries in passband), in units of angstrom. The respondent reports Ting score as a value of 6212.02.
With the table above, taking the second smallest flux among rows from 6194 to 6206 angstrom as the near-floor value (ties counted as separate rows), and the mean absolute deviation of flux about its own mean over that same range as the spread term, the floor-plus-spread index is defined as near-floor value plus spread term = 43.4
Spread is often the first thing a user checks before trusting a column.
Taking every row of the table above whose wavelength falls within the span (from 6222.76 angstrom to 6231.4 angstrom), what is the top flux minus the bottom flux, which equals 0.50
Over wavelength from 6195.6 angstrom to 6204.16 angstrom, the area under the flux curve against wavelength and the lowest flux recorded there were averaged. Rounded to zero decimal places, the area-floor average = 208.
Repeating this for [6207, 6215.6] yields 209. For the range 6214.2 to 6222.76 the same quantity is 207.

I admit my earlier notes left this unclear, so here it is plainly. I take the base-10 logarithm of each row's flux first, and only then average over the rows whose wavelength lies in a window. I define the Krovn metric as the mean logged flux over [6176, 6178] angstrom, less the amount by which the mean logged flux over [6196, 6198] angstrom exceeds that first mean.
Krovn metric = 1.63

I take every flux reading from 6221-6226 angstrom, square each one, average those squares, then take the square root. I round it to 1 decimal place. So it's 43.2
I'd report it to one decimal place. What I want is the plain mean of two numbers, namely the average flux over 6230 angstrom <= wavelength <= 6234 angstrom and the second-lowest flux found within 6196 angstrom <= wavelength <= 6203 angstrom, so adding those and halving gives 43.0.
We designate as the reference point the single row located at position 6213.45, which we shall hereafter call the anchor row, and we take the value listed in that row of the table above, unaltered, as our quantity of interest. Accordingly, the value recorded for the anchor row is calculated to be 43.5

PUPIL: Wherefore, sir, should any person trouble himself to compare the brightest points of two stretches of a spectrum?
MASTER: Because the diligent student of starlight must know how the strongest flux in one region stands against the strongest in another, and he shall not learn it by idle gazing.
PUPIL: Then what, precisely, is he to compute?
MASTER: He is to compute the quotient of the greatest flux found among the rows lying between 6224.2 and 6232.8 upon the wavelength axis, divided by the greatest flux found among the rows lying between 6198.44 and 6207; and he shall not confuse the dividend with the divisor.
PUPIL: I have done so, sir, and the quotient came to 0.98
